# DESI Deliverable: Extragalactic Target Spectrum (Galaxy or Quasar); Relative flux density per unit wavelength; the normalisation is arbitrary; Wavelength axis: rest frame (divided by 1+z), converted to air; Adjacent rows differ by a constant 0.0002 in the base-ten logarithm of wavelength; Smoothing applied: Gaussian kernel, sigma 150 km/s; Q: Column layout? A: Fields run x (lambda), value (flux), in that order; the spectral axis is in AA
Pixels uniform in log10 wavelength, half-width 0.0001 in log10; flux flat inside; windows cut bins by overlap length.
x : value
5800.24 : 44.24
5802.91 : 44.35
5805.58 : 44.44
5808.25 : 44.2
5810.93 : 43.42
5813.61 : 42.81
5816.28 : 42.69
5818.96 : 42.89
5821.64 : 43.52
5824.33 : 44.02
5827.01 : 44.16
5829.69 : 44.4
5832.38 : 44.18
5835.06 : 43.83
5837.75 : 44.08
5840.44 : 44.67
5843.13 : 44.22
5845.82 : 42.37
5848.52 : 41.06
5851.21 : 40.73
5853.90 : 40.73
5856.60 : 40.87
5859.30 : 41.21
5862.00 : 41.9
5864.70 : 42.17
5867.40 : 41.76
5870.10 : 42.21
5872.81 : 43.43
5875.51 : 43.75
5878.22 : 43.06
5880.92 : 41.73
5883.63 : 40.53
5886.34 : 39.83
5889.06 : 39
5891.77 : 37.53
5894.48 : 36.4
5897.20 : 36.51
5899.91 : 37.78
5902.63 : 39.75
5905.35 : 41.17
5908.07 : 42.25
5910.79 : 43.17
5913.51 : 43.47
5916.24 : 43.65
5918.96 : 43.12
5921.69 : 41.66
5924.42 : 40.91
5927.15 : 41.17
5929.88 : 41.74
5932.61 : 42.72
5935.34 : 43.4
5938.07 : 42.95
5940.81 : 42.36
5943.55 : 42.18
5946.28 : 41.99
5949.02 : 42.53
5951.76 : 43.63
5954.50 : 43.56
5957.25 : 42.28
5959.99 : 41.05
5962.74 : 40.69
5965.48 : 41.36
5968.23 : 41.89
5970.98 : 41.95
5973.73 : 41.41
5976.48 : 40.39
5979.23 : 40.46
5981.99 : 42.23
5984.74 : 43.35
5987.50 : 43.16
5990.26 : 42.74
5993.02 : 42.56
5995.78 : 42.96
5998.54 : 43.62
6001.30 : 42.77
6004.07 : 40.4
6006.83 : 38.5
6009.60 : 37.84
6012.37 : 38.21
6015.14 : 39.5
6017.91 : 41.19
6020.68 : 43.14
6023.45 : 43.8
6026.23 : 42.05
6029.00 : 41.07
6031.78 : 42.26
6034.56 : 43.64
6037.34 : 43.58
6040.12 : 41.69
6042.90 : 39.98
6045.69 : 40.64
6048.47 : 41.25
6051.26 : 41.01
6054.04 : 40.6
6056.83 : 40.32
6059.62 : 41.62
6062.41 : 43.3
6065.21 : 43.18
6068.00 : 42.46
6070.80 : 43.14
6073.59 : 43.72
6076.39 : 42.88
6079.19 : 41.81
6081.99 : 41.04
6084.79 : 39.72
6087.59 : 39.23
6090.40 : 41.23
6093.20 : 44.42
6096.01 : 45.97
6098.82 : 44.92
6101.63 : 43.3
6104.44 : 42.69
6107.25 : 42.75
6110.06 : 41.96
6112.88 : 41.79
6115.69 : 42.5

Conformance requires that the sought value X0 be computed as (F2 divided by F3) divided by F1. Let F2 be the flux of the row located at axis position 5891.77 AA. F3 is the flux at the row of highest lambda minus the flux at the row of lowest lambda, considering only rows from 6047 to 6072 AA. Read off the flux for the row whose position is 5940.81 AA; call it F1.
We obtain 0.47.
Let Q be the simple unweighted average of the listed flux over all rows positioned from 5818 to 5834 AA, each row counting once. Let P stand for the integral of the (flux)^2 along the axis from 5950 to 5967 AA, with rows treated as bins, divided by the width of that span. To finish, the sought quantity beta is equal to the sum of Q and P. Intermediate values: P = 1774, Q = 43.9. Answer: 1818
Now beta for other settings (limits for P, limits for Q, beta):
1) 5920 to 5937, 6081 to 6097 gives 1805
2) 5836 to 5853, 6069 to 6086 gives 1878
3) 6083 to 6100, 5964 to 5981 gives 1856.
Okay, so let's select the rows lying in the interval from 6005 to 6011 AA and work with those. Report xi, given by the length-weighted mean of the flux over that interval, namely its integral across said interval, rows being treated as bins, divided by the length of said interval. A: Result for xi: 38.3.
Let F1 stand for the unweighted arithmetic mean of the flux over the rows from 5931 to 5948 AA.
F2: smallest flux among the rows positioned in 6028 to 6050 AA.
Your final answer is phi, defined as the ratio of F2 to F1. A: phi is 0.94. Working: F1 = 42.6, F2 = 39.98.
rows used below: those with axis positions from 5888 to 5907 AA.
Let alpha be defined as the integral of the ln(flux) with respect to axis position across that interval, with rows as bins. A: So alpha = 69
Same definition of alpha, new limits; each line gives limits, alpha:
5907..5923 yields 60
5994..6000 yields 23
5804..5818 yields 53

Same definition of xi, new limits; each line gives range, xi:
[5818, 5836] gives 43.9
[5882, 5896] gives 38.7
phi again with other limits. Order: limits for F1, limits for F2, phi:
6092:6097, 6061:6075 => 0.94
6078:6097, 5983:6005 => 0.96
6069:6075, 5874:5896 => 0.84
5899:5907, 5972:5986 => 1.02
